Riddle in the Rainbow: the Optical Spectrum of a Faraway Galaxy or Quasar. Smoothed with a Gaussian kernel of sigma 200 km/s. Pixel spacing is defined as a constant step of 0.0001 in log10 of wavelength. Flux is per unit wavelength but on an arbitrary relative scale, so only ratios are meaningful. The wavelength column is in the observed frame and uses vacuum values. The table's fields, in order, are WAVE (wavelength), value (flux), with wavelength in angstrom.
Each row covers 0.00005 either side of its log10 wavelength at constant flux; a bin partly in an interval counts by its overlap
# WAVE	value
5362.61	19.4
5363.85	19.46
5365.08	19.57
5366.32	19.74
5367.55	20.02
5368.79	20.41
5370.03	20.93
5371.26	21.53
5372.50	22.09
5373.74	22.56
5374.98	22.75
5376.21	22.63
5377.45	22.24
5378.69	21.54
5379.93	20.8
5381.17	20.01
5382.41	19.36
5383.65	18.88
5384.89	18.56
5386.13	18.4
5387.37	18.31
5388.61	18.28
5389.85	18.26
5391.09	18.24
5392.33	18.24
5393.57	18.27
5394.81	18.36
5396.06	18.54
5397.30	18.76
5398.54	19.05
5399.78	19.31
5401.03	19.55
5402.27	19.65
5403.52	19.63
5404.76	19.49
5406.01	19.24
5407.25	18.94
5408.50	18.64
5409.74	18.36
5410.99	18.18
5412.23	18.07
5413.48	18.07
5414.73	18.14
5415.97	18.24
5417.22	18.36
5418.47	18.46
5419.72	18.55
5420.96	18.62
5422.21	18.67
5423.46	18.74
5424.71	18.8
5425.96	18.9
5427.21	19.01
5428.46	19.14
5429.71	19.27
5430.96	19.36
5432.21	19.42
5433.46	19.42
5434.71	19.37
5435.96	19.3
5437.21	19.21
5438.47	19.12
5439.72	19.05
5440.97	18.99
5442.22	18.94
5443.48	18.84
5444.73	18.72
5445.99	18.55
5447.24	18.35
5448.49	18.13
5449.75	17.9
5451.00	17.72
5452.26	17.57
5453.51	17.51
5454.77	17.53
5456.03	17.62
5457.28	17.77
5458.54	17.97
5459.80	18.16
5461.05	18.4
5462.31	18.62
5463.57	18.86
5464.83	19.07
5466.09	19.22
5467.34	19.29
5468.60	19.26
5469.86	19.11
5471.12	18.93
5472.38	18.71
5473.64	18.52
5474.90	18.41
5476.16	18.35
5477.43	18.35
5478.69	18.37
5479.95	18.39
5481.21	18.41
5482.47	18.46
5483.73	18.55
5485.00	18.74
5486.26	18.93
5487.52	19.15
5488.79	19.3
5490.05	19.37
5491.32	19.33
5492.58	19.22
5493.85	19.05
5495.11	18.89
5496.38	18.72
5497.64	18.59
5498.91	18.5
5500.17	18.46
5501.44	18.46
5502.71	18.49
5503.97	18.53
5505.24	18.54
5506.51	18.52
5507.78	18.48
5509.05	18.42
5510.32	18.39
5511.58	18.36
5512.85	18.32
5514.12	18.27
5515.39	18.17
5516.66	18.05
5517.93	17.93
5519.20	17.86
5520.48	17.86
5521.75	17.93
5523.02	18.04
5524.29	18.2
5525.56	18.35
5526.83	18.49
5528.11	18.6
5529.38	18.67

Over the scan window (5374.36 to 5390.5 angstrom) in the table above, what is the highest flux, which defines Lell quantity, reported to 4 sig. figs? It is 22.75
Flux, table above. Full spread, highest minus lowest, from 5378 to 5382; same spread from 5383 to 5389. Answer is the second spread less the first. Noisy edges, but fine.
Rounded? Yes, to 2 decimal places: -0.93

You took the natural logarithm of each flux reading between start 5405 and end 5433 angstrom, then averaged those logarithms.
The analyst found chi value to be 2.93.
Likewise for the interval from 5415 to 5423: 2.92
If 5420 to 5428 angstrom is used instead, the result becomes 2.93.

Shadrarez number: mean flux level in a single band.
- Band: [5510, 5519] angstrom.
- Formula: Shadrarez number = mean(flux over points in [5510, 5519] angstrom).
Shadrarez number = 18.2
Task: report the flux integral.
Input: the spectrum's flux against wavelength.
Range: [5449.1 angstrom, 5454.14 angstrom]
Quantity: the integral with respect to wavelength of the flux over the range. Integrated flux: 89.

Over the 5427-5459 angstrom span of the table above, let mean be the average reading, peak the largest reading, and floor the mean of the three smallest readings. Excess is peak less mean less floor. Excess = -16.7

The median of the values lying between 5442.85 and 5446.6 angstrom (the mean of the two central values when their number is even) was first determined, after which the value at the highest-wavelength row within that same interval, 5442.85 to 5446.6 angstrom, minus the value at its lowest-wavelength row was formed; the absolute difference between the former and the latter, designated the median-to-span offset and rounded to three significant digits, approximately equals 19.0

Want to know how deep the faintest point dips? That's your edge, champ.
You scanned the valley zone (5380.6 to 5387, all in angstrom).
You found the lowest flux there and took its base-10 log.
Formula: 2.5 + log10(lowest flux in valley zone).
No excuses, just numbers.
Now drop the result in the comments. 3.76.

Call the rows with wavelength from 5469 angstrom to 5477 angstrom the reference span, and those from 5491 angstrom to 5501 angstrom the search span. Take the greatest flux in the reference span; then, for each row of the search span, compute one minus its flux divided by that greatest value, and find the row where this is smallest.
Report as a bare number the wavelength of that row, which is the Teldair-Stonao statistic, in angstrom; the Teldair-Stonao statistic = 5491.32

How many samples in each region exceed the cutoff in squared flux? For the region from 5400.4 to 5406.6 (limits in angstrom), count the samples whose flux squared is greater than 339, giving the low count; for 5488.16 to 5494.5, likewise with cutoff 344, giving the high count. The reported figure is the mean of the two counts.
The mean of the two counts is 5.0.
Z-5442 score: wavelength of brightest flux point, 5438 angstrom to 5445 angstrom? 5438.47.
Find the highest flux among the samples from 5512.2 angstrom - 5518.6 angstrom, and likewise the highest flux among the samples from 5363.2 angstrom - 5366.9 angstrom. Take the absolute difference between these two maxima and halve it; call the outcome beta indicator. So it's 0.71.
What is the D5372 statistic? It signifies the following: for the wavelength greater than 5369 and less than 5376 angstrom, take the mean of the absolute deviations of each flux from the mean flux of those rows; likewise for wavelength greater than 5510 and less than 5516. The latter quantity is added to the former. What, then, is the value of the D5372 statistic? 0.66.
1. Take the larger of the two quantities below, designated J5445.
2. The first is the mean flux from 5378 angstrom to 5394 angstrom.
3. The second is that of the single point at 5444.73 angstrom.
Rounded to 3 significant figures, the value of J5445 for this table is 19.0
